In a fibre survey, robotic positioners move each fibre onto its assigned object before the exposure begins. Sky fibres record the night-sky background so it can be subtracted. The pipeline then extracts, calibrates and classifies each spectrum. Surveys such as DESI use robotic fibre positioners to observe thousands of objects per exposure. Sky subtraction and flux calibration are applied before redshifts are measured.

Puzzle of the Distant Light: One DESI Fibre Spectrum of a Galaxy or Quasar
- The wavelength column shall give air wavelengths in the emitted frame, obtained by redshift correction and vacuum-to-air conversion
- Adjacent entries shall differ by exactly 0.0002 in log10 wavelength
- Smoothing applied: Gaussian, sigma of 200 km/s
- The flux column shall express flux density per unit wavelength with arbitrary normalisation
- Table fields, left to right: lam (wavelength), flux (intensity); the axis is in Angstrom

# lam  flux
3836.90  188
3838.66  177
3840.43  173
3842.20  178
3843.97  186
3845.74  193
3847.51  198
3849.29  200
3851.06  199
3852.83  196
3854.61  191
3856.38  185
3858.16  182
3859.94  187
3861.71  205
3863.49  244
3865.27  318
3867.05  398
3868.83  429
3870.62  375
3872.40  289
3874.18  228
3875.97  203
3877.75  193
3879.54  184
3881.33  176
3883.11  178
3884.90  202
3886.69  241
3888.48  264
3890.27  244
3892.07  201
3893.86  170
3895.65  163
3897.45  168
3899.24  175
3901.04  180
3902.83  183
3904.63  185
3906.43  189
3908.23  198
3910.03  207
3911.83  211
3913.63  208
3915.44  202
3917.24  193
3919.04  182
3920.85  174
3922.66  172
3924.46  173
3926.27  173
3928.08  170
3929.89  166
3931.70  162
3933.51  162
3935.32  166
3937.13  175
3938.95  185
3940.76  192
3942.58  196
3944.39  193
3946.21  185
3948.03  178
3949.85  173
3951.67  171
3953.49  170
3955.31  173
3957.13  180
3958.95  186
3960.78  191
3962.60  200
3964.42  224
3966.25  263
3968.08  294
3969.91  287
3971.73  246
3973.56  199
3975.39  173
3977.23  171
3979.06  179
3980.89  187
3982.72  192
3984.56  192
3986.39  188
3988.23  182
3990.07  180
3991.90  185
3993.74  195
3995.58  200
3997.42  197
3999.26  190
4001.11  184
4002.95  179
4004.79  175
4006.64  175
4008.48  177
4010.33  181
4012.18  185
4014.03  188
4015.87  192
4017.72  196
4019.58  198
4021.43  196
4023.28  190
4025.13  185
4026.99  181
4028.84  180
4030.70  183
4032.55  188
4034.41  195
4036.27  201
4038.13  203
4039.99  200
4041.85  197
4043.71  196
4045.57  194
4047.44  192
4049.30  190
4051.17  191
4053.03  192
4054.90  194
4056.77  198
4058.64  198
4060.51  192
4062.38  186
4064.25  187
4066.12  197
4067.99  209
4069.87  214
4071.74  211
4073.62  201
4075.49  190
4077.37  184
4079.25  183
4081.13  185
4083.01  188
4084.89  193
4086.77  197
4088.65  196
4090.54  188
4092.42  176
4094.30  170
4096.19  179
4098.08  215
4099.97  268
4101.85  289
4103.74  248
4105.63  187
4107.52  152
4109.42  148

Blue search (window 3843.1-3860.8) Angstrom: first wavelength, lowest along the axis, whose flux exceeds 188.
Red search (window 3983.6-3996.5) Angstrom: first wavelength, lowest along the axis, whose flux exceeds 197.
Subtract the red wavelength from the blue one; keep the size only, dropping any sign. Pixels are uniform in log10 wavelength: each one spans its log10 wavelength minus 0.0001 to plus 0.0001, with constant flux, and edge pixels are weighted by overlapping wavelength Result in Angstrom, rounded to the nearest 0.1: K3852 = 149.8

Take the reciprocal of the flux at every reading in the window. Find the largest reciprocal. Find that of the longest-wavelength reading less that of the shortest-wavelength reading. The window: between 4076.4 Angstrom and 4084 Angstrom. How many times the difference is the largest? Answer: -47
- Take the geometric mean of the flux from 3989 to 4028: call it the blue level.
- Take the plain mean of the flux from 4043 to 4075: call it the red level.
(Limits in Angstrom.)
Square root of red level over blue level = 1.03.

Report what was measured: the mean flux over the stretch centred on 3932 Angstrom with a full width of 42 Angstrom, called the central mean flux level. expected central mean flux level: 181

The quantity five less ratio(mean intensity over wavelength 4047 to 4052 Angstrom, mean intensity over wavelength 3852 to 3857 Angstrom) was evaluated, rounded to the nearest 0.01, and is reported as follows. 4.00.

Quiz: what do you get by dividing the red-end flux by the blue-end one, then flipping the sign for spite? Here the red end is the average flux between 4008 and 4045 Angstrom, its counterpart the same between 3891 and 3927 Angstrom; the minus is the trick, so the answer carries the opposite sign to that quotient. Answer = -1.03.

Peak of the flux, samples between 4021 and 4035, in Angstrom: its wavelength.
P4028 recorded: 4021.43 Angstrom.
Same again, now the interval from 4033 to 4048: 4038.13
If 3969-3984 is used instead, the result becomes 3969.91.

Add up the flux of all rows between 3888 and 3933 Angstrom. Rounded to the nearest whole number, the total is 4713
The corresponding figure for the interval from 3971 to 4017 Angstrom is 4692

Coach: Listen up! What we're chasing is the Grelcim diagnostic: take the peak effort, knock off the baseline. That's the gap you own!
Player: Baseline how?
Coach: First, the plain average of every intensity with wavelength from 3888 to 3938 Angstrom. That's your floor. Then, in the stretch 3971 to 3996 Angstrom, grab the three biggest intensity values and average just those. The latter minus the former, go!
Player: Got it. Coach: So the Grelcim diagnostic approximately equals 29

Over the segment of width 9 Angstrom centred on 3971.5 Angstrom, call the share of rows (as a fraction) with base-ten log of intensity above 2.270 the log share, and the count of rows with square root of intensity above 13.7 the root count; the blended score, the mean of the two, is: 2.4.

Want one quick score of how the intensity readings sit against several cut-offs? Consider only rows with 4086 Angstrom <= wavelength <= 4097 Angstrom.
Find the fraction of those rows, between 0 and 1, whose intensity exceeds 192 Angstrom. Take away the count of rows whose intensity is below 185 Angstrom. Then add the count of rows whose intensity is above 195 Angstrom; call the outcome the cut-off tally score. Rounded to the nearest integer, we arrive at -1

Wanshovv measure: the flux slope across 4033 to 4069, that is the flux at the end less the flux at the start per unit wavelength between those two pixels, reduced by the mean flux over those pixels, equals -195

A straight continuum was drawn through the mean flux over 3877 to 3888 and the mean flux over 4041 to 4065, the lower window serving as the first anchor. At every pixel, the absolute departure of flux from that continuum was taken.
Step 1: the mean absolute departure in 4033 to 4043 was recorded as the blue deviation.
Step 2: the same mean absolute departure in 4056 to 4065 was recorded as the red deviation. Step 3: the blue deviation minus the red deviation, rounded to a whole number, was 1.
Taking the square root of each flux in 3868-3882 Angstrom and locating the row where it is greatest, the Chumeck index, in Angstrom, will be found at 3868.83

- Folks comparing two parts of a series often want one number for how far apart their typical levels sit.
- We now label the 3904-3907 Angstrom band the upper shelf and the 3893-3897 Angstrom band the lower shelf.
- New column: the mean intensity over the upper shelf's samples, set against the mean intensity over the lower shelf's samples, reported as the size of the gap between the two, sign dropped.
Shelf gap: 20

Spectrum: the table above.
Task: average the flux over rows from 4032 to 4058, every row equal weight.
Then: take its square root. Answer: 14.0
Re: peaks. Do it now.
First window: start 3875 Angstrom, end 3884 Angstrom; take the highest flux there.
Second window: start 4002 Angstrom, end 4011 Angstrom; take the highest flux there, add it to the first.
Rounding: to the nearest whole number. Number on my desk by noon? 384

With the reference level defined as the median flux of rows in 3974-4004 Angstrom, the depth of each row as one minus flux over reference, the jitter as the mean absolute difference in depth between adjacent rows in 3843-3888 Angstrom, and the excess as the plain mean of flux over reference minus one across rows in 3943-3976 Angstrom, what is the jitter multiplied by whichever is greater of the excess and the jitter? 0.018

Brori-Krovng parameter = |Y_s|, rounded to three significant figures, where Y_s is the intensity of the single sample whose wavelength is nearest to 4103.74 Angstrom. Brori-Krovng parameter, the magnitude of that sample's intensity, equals 248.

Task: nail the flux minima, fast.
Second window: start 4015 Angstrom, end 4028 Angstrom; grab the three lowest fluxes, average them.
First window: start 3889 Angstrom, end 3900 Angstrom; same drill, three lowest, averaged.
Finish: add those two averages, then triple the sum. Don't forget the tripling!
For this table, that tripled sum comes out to 1057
